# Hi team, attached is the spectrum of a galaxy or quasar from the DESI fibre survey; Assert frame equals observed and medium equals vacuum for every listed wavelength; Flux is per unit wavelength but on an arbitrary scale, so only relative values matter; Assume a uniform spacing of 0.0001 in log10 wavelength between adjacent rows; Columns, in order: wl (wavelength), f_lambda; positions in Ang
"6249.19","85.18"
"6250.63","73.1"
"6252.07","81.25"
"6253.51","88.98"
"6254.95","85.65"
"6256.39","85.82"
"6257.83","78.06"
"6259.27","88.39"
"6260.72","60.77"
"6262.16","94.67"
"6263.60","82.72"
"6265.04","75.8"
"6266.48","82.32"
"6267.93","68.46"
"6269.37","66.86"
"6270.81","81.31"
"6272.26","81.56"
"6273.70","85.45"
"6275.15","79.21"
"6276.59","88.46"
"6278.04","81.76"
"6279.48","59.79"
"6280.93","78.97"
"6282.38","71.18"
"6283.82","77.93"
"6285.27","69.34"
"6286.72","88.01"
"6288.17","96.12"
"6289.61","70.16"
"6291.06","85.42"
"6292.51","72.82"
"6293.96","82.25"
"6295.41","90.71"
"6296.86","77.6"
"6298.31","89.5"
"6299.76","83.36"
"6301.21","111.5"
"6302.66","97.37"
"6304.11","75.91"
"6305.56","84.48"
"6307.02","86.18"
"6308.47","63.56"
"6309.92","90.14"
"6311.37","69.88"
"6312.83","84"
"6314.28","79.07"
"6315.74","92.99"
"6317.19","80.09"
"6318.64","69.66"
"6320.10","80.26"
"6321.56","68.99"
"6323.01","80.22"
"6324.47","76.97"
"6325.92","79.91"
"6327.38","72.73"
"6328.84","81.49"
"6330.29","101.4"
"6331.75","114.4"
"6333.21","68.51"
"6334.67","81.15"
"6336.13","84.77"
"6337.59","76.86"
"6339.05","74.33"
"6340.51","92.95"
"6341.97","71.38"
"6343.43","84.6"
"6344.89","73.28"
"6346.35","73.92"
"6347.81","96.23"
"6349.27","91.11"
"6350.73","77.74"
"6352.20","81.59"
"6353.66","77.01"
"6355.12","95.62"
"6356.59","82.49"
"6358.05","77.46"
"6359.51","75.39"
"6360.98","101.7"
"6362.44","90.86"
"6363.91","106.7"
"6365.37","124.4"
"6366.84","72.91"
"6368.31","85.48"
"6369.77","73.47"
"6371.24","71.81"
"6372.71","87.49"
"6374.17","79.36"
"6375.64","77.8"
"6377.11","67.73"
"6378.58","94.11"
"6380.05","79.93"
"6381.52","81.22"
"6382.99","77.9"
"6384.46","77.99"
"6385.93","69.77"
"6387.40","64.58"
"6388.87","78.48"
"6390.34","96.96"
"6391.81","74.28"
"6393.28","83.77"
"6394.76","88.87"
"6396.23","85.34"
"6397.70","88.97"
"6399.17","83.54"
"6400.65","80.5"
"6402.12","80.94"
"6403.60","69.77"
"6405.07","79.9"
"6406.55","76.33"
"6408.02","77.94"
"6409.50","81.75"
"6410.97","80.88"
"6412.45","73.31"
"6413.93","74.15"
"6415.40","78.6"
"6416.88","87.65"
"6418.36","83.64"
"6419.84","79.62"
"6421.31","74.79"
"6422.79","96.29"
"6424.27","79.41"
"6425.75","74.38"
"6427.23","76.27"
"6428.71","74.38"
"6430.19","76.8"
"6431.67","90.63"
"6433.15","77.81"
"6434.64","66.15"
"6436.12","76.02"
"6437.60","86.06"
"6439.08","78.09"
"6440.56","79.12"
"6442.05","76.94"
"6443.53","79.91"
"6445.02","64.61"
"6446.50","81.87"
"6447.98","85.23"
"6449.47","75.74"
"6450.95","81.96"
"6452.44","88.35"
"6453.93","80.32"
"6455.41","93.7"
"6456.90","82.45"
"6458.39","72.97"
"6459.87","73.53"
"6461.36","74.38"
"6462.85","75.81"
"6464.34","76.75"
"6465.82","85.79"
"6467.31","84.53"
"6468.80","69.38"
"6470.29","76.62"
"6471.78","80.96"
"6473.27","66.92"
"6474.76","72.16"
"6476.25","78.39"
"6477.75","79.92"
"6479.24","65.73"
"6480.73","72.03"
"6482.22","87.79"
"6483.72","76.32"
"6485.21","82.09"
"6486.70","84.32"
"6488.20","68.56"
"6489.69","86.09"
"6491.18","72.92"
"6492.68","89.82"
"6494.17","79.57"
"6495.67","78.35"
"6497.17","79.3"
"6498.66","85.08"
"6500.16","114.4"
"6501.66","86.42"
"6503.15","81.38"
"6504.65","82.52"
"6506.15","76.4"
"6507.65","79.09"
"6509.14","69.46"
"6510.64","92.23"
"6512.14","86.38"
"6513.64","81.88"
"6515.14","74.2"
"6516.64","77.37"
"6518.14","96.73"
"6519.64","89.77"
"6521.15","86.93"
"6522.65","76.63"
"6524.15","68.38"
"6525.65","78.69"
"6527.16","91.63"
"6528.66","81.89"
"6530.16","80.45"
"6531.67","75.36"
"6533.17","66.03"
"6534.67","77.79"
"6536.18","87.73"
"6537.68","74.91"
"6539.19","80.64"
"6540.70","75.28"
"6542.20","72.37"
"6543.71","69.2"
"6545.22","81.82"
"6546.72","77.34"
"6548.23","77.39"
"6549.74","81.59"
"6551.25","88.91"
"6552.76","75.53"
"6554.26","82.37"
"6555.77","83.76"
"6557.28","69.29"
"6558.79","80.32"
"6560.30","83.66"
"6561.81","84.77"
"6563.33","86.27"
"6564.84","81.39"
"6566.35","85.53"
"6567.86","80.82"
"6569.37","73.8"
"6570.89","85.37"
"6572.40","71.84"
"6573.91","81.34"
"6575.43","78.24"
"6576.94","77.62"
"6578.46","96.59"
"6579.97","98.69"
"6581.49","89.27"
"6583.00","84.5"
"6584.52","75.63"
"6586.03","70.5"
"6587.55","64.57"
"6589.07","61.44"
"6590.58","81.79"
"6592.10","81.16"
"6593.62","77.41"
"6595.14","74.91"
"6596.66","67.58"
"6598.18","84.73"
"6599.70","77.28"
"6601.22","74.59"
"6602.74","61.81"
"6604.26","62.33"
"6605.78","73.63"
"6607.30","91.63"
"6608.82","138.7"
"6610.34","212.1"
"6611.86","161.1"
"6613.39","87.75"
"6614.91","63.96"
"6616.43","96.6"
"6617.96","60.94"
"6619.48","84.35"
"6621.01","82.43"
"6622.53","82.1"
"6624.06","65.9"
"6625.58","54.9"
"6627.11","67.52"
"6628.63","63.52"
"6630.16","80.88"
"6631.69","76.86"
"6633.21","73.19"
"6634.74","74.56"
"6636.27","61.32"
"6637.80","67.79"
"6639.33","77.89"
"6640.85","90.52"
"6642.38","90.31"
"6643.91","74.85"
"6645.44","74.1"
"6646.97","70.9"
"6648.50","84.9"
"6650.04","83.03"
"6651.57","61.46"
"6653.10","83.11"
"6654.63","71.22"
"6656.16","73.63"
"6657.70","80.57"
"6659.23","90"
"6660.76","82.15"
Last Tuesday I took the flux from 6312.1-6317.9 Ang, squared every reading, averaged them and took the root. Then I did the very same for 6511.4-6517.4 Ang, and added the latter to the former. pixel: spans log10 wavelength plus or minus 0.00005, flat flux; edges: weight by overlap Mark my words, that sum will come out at 164.3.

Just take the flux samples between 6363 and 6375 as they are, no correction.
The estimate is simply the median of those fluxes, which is 82.4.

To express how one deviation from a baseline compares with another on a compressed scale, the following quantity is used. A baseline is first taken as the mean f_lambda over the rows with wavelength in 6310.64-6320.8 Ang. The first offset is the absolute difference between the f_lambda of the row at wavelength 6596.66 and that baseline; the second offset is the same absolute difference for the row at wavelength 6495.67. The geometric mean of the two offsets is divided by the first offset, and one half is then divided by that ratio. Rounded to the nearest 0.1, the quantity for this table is 1.7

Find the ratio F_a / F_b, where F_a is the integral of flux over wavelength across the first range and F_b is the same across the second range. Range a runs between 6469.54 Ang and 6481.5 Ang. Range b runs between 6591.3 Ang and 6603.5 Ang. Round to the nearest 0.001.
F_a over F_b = 0.970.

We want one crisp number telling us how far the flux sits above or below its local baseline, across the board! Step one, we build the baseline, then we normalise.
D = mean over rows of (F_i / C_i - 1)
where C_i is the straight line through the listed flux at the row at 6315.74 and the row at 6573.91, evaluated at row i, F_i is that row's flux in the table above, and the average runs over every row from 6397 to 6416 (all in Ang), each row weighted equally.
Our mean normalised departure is -0.11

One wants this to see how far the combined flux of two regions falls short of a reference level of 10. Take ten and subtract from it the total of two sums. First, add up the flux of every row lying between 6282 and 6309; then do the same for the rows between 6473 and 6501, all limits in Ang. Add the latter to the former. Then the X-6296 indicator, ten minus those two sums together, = -3083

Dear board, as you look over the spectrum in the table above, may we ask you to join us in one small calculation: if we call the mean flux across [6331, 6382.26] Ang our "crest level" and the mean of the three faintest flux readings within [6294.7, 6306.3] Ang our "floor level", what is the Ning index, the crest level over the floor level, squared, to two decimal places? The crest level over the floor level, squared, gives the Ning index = 1.14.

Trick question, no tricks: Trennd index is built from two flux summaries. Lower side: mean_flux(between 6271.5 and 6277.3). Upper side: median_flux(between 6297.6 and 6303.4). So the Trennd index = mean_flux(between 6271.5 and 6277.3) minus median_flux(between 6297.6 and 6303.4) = -10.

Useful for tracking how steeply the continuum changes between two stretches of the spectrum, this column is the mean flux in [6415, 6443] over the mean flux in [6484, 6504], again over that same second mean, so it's 0.0114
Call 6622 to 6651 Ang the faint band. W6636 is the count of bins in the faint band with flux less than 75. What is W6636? 11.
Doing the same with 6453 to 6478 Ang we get 6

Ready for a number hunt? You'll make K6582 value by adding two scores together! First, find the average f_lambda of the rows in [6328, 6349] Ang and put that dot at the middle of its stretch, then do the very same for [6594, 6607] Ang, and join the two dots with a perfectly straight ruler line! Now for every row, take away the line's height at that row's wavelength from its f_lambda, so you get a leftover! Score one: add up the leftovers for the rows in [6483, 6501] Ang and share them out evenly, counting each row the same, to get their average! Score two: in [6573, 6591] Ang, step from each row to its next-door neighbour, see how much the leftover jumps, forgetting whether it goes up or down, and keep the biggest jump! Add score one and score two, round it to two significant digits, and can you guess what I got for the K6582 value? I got 26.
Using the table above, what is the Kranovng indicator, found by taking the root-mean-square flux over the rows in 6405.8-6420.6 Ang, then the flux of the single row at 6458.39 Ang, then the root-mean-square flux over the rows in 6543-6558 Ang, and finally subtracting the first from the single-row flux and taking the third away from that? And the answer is -85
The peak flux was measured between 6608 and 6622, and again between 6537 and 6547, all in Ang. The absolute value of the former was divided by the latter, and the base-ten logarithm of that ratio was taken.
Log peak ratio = 0.41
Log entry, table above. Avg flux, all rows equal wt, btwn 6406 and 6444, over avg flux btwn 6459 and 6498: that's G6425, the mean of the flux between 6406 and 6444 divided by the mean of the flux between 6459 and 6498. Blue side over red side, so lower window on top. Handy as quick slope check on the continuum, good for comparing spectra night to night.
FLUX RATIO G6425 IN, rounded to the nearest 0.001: 1.019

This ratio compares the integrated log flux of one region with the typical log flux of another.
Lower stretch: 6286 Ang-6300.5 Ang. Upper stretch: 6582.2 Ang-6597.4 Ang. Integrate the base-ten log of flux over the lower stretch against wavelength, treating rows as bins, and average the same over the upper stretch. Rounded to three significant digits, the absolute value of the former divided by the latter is 14.9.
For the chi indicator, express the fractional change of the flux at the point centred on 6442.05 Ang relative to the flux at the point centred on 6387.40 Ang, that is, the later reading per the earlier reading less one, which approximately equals 0.19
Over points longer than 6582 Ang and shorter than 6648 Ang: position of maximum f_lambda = 6610.34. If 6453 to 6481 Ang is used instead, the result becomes 6455.41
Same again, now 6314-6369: 6365.37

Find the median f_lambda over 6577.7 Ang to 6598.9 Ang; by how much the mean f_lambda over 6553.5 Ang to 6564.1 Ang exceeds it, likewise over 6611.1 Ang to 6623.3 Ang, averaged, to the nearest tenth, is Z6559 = 6.4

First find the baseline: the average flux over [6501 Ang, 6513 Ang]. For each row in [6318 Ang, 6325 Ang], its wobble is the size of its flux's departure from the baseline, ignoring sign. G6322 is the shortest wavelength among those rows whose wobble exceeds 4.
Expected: 6318.64 Ang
